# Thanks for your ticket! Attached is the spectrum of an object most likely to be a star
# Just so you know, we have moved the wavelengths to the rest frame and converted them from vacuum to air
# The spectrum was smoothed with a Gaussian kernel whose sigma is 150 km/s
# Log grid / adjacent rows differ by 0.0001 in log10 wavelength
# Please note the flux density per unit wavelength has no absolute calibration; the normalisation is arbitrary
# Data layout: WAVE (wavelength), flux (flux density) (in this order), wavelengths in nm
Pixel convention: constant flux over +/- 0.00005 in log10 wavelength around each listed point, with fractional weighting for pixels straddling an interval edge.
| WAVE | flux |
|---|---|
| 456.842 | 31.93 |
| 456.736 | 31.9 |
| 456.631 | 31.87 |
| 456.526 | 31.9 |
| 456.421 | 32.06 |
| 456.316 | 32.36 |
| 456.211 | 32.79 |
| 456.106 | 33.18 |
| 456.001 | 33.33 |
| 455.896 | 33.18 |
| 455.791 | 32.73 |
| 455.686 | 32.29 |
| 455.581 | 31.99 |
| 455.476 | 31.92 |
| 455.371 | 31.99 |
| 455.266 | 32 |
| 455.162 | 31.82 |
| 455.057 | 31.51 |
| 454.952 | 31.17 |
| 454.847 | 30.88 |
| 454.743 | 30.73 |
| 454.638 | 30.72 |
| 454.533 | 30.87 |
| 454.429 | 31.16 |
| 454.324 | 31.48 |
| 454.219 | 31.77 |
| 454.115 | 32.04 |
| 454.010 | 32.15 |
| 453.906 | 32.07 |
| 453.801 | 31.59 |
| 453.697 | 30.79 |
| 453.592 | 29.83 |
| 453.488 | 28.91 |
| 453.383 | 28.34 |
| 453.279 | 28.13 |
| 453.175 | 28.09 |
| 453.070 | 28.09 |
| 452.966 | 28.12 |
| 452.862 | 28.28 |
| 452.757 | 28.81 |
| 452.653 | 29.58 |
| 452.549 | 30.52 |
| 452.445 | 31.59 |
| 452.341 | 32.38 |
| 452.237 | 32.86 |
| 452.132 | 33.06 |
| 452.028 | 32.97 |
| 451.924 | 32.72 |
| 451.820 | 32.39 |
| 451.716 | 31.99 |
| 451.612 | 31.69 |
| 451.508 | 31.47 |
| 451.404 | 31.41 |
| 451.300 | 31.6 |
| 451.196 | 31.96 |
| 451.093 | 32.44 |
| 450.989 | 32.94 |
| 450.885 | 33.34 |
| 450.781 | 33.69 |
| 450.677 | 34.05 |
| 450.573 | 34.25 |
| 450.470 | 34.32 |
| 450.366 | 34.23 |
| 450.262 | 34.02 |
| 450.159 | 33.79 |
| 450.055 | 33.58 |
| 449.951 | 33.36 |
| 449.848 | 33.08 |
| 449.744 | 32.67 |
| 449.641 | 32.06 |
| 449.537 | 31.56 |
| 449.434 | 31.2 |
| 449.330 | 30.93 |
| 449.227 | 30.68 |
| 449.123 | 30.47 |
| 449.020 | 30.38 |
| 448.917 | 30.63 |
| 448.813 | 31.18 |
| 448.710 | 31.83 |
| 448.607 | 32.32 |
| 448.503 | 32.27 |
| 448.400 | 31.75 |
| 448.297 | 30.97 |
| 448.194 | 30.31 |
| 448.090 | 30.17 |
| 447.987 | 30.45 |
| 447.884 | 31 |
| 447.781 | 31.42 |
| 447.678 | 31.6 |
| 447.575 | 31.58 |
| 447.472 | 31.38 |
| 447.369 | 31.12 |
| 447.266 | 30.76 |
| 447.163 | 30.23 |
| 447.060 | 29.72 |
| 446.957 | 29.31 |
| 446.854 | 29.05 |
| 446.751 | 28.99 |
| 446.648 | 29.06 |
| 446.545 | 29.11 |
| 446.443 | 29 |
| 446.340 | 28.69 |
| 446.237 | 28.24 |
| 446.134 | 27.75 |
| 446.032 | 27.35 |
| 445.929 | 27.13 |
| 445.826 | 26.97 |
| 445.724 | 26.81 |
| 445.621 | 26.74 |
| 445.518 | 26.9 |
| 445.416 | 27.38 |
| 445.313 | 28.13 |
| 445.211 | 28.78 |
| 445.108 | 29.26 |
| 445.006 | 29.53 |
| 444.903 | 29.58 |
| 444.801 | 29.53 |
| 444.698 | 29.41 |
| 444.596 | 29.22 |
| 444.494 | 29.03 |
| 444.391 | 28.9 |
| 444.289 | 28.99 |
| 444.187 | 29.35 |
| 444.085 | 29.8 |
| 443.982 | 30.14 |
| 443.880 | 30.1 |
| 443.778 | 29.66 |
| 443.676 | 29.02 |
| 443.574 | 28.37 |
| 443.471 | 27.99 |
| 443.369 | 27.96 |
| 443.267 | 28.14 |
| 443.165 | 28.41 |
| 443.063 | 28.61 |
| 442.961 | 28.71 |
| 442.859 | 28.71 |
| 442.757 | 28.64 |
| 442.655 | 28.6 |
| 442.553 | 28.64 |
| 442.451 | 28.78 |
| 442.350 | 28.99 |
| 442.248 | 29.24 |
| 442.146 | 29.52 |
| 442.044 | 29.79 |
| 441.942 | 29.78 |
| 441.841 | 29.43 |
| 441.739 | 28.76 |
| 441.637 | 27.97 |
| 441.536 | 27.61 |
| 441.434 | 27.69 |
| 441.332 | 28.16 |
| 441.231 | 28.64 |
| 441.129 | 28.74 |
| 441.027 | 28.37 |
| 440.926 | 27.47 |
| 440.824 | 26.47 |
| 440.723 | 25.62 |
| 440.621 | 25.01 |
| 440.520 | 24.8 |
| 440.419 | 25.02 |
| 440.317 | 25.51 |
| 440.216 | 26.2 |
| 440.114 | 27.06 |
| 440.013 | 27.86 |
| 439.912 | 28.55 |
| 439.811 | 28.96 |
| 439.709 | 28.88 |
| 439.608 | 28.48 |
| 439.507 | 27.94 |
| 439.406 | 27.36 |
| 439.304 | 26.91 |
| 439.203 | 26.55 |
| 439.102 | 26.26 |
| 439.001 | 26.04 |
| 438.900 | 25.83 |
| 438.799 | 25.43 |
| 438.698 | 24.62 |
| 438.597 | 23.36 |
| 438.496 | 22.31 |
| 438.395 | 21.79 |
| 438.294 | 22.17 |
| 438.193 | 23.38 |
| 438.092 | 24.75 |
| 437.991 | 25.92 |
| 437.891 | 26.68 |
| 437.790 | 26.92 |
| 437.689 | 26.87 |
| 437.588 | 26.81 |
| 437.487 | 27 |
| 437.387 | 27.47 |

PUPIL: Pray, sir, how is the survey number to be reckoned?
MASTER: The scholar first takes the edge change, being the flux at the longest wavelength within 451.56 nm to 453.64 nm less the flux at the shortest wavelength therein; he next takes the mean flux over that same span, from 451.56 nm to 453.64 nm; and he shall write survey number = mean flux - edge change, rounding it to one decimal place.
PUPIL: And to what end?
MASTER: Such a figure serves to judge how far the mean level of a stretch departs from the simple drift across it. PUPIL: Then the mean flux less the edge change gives 32.3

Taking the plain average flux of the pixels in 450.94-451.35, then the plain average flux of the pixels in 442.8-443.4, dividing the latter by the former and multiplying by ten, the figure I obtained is 8.8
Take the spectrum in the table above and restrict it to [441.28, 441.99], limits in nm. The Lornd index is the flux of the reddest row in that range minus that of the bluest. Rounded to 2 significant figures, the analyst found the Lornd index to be 1.6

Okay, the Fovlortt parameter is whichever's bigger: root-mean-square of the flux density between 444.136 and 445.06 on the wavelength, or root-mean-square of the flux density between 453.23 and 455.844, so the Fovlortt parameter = 31.2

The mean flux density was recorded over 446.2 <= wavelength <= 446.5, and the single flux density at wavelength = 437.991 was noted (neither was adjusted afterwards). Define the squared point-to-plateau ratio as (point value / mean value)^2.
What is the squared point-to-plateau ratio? 0.82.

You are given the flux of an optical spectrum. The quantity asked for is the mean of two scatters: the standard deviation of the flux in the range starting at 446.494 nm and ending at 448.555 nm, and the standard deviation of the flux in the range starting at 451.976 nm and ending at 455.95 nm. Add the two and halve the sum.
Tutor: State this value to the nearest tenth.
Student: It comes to 1.3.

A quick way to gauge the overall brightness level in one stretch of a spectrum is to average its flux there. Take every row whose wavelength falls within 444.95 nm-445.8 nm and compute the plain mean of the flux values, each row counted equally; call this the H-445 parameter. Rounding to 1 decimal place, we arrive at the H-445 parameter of 27.9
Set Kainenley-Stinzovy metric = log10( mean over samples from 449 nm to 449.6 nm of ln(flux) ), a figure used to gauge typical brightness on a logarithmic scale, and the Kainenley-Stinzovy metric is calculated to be 0.535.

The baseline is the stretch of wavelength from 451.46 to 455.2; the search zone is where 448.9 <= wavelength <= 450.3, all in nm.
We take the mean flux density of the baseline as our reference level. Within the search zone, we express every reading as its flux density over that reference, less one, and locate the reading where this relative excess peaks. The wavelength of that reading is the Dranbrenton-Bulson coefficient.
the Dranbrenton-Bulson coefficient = 450.262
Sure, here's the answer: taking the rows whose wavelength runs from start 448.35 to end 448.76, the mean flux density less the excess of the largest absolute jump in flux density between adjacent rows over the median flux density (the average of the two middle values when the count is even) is 64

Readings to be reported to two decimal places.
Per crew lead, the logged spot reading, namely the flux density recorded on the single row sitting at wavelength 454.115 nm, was 32.04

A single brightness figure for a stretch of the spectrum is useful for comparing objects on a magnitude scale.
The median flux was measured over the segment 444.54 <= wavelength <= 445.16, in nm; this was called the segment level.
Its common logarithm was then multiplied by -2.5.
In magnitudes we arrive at -3.67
